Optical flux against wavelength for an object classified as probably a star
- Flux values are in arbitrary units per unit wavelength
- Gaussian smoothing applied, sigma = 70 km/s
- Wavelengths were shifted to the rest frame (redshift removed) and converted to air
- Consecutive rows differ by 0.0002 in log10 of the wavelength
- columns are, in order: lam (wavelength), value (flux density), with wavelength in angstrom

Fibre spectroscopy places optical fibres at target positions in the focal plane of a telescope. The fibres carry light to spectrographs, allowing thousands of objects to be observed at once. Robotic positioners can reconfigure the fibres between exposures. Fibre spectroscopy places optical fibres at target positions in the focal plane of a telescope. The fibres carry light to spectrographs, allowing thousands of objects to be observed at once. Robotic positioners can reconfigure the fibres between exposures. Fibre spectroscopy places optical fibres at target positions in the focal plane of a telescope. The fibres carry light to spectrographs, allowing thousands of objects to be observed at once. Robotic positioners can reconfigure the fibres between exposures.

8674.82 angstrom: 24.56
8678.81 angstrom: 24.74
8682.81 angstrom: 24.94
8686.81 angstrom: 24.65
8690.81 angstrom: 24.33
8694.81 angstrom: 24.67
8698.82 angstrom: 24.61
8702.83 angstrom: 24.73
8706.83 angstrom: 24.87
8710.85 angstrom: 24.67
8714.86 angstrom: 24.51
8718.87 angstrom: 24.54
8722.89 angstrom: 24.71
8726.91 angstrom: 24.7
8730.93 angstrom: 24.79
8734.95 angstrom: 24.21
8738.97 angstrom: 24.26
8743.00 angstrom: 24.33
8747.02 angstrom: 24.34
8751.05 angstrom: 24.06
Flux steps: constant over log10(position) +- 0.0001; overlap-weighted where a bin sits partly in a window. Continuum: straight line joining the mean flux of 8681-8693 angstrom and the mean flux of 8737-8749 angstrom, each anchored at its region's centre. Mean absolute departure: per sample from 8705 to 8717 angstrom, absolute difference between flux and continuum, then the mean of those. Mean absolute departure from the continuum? 0.18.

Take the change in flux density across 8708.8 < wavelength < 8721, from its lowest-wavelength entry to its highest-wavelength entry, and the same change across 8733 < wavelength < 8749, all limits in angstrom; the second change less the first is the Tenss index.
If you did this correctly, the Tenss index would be 0.26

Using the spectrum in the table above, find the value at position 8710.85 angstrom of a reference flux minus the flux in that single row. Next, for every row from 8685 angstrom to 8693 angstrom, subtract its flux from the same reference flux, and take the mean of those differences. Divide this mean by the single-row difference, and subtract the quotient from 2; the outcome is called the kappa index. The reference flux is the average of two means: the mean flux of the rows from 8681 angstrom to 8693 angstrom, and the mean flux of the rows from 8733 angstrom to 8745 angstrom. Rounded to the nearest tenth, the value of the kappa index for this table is 1.8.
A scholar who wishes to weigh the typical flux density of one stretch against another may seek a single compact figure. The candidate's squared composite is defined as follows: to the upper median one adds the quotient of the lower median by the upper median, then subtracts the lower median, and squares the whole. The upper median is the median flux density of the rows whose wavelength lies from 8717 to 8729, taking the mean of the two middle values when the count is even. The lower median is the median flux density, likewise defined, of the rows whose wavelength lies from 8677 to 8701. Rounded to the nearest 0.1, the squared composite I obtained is 1.1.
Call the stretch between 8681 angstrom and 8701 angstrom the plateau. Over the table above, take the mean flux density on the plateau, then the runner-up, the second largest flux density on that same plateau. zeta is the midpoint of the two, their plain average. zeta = 24.7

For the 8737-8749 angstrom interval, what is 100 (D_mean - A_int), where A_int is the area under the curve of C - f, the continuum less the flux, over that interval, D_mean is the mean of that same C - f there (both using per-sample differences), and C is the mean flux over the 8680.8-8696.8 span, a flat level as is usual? -374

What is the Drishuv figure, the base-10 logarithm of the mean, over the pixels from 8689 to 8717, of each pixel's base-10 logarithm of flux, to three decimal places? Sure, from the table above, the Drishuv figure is 0.143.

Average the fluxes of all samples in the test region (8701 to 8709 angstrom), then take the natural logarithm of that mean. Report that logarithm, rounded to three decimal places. 3.211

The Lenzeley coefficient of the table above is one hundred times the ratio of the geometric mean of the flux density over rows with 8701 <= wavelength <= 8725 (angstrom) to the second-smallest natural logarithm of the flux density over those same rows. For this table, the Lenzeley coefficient 771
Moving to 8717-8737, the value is 768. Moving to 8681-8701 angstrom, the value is 769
